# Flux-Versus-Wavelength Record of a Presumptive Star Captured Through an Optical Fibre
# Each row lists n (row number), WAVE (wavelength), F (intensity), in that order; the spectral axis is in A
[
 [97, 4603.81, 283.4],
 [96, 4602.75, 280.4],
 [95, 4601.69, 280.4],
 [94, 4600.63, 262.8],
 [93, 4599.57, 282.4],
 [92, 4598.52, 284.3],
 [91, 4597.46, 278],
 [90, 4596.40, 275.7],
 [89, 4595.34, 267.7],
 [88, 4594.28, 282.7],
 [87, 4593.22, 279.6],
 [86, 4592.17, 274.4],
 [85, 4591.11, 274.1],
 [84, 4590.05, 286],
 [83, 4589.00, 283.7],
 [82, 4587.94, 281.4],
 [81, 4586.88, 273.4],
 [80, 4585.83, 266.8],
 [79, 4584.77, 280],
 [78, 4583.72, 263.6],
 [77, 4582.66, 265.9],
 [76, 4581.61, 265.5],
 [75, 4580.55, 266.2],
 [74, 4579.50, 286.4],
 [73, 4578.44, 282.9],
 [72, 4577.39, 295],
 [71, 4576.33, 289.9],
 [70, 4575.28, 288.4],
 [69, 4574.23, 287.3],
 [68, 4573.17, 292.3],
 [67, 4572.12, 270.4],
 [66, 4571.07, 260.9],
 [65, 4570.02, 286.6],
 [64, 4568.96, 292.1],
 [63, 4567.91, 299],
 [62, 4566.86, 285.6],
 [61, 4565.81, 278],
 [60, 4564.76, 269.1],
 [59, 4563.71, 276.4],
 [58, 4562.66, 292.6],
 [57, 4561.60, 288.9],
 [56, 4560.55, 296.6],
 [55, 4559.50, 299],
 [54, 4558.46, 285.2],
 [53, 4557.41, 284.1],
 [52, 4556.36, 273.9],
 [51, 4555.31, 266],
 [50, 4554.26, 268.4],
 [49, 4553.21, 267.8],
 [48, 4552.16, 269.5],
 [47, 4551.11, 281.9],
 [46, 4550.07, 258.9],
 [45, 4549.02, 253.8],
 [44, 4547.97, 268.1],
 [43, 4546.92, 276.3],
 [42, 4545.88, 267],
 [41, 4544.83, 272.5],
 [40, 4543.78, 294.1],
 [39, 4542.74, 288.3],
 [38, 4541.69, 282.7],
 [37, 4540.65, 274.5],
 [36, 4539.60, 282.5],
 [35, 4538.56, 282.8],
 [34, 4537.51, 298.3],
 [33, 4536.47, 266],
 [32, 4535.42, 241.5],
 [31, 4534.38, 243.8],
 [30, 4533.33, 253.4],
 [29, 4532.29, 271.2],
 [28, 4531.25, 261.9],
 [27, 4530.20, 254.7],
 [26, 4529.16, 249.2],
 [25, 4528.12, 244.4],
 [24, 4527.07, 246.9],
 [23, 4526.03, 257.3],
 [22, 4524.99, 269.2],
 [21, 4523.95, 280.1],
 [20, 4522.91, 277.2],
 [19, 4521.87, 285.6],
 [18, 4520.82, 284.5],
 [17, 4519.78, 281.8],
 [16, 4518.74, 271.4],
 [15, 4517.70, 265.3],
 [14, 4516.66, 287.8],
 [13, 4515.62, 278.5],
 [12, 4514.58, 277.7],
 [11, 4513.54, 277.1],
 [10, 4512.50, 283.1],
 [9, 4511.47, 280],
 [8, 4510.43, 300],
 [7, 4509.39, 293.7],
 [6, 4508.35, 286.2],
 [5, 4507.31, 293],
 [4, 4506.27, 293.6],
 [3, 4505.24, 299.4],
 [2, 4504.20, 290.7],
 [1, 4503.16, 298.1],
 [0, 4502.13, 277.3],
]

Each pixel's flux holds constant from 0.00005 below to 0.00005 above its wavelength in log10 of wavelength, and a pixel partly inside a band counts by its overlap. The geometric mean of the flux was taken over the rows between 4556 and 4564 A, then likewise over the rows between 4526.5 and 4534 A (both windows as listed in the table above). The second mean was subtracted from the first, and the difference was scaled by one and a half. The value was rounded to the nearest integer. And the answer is 49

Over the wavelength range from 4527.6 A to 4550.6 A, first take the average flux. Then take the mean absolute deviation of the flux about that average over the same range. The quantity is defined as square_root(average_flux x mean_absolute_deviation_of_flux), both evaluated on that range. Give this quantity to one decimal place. 60.1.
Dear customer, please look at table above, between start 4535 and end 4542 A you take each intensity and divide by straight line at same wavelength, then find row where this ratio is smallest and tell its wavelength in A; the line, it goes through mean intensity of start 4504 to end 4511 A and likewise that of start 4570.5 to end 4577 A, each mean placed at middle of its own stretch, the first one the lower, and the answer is 4535.42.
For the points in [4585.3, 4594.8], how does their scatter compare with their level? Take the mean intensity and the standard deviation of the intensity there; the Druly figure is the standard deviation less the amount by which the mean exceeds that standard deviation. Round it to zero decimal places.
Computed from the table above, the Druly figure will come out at -266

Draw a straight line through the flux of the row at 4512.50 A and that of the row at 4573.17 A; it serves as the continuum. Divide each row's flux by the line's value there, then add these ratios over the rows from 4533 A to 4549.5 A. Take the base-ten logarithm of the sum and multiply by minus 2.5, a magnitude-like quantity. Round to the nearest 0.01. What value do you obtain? -2.95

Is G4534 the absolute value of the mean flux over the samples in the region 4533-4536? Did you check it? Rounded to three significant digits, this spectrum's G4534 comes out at 246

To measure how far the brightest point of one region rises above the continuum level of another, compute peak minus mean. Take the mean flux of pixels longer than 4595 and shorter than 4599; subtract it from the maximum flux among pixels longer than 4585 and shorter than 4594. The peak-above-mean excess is 10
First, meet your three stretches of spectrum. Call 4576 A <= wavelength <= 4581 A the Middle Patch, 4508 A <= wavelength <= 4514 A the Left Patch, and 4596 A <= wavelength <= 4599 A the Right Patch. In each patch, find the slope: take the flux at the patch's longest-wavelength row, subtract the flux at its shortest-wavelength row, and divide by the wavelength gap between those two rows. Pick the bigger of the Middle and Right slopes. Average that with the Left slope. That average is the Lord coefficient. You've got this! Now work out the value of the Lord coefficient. 1.2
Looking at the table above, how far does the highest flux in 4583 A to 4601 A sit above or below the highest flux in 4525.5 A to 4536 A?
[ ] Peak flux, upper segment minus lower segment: 15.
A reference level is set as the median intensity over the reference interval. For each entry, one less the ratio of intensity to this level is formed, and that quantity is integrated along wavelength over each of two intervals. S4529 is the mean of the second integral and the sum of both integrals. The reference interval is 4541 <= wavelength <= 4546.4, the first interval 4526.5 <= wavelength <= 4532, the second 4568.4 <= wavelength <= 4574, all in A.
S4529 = 0.33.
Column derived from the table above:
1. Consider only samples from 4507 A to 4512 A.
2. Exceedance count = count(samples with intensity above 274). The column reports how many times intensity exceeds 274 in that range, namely 5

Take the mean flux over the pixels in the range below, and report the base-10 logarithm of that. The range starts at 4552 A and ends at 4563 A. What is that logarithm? 2.449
